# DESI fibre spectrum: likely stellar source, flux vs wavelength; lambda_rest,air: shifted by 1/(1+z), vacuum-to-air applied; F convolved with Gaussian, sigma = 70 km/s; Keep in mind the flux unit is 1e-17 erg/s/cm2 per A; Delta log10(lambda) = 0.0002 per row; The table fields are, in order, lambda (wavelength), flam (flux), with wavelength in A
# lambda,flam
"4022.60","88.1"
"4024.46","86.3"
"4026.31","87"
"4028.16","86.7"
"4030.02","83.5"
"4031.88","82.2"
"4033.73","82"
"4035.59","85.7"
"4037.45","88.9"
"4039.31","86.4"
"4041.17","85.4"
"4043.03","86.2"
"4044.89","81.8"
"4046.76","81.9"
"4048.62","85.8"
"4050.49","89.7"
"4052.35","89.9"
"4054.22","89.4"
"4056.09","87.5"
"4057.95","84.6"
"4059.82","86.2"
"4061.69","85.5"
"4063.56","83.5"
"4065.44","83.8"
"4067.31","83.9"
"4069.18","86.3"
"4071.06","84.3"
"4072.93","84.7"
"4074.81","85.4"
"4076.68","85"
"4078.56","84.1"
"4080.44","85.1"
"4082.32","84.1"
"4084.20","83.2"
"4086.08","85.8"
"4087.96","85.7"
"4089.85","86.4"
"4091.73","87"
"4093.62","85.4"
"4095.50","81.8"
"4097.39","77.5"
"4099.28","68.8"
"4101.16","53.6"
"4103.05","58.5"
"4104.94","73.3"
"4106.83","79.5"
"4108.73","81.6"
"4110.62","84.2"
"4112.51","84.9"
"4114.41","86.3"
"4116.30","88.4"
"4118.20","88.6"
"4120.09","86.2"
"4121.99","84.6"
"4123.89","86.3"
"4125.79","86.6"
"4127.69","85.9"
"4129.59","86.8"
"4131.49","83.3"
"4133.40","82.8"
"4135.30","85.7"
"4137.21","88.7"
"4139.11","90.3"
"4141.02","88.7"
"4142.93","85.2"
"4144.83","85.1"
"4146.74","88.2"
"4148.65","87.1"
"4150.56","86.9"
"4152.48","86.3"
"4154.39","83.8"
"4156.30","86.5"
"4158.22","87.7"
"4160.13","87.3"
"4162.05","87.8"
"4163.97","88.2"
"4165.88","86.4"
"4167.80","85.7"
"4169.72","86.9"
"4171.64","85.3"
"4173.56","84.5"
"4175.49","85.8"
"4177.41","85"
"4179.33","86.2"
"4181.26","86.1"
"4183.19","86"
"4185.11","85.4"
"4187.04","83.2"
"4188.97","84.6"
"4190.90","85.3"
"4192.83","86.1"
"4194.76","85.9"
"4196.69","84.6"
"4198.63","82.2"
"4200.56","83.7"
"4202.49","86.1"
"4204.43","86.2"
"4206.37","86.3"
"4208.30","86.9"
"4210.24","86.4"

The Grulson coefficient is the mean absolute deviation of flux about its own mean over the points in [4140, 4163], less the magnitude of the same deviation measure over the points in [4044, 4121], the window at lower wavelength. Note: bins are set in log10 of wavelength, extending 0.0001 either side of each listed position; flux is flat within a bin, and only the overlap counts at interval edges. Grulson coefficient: -3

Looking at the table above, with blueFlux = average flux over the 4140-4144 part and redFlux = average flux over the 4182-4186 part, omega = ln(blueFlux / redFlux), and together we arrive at 0.014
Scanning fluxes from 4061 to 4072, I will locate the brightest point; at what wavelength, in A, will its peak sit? 4069.18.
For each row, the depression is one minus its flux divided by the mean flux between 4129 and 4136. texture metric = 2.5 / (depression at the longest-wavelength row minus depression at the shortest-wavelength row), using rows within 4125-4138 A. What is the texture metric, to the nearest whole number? -101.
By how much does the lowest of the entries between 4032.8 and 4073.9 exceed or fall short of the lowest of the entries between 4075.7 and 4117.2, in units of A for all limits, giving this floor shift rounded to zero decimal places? 28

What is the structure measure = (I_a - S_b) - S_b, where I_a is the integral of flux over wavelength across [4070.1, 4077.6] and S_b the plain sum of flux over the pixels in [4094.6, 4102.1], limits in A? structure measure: 73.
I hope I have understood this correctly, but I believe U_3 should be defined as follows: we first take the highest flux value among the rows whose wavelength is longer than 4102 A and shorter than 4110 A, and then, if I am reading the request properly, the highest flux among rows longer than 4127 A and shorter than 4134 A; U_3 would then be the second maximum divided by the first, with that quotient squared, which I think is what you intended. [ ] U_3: 1.13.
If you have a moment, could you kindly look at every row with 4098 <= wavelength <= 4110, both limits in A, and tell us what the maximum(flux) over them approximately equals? 81.6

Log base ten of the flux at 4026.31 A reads 1.94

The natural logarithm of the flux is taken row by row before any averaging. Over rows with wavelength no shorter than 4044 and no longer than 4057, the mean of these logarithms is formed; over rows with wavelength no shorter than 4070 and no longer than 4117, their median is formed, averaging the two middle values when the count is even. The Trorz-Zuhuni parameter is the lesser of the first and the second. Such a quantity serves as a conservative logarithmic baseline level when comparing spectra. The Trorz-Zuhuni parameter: 4.434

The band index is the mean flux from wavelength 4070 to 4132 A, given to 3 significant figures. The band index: 82.2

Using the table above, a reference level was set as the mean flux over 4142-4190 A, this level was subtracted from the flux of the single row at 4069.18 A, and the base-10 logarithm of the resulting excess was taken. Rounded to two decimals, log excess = -0.60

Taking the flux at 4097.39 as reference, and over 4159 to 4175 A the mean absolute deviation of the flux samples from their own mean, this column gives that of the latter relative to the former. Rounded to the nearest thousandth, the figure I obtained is 0.013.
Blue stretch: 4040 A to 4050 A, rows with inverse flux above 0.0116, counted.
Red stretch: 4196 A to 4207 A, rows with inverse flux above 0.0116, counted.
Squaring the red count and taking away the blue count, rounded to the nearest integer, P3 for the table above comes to 20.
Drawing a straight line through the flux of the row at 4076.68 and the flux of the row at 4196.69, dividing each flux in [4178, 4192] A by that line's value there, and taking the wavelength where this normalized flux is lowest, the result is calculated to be 4187.04 A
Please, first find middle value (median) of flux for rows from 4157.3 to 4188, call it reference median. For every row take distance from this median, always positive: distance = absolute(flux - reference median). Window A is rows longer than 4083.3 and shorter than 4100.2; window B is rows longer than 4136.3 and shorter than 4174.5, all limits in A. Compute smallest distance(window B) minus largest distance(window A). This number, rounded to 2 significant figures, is -17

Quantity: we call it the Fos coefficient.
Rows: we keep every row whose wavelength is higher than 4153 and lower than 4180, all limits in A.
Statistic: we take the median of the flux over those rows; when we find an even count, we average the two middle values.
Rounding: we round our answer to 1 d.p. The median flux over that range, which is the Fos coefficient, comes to 86.3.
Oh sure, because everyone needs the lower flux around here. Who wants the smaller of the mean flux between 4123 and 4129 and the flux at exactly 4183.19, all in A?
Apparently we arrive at 86.0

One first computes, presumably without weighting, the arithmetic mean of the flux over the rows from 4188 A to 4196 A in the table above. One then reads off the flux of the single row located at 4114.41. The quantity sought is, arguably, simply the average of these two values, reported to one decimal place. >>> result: 85.9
